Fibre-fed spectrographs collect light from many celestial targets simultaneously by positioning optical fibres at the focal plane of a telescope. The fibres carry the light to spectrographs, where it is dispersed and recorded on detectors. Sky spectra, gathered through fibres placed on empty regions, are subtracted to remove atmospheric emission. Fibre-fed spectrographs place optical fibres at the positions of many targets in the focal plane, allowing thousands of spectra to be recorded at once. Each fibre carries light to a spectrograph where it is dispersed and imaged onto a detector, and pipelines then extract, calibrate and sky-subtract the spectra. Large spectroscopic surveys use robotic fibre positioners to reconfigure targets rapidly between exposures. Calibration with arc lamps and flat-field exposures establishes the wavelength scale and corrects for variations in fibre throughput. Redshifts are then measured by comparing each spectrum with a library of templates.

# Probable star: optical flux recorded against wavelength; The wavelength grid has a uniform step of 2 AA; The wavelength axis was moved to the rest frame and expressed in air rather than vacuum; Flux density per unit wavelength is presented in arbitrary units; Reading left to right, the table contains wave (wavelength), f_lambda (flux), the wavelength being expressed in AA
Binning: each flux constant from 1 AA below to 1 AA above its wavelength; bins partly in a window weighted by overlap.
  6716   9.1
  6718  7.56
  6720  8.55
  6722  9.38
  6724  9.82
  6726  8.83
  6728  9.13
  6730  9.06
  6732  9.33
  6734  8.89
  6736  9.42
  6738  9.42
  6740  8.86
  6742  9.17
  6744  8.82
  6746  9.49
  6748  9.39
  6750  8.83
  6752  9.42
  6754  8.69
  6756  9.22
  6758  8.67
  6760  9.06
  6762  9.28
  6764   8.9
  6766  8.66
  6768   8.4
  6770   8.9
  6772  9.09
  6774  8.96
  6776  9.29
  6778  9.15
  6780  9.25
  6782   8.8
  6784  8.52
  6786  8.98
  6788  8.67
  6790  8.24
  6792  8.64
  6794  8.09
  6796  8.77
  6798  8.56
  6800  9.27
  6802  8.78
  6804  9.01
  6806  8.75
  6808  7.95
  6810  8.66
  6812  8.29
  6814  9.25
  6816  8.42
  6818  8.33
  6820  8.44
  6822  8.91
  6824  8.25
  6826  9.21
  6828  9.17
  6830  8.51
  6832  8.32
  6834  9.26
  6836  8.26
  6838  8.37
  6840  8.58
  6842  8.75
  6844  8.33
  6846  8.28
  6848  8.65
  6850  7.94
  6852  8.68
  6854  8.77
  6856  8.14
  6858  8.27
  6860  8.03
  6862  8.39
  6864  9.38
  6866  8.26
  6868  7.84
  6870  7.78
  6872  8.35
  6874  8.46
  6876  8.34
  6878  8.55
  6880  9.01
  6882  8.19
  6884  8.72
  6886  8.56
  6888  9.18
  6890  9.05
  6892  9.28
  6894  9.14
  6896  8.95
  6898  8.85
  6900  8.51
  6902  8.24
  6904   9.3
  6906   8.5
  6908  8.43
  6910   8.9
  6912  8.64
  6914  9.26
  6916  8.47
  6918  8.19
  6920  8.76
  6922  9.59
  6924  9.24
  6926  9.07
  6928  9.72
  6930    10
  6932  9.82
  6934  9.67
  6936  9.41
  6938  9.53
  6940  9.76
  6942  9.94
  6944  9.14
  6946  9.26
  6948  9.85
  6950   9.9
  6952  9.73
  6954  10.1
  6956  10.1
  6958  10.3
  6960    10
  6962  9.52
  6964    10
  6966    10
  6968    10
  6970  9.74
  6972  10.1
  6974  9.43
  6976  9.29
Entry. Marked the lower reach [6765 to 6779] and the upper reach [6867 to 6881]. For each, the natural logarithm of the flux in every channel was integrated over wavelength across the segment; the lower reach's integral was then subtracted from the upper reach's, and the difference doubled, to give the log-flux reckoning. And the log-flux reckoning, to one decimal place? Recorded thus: -1.9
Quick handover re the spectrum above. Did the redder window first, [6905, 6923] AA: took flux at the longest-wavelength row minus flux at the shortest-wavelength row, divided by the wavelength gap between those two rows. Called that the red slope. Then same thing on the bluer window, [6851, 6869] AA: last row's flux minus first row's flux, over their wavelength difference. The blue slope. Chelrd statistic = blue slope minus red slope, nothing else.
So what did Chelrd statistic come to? -0.12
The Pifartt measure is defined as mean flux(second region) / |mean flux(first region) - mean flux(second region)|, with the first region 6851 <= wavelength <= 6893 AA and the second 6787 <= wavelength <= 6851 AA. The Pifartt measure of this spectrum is 153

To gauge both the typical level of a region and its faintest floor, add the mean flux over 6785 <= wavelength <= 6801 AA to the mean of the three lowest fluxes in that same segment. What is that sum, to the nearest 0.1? 16.9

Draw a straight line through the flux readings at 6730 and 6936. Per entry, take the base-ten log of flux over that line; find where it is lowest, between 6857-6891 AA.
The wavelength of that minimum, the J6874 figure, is 6870 AA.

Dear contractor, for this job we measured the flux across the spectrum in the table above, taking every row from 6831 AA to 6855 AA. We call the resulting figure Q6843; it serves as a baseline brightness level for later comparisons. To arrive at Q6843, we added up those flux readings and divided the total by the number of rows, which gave 8.52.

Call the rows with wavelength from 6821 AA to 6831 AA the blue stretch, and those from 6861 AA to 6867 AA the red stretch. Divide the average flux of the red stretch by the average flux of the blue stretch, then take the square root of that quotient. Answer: 0.99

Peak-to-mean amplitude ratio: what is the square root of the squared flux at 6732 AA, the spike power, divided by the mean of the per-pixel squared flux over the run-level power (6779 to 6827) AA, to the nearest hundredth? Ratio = 1.08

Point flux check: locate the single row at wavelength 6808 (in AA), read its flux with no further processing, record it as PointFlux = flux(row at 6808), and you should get 7.95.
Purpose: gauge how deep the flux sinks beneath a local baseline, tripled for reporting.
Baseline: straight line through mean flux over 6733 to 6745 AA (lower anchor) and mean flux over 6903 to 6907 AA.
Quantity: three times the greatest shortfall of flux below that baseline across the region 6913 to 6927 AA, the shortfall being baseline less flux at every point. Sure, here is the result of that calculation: 2.1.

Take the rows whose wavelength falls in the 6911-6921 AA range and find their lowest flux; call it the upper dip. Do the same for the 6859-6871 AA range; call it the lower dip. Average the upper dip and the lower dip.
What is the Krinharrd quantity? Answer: 8.0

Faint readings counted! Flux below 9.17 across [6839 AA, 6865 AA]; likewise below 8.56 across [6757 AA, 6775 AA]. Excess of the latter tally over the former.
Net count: -11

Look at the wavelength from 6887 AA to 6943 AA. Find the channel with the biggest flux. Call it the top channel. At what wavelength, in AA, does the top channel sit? 6930 AA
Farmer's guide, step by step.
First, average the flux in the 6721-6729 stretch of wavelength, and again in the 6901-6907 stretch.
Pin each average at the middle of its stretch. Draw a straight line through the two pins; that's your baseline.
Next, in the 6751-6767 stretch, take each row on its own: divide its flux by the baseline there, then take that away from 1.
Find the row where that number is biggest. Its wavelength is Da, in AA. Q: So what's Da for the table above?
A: 6758 AA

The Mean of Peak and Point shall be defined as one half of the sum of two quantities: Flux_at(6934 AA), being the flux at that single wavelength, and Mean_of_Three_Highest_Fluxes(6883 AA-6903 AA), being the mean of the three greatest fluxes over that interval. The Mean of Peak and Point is 9.4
